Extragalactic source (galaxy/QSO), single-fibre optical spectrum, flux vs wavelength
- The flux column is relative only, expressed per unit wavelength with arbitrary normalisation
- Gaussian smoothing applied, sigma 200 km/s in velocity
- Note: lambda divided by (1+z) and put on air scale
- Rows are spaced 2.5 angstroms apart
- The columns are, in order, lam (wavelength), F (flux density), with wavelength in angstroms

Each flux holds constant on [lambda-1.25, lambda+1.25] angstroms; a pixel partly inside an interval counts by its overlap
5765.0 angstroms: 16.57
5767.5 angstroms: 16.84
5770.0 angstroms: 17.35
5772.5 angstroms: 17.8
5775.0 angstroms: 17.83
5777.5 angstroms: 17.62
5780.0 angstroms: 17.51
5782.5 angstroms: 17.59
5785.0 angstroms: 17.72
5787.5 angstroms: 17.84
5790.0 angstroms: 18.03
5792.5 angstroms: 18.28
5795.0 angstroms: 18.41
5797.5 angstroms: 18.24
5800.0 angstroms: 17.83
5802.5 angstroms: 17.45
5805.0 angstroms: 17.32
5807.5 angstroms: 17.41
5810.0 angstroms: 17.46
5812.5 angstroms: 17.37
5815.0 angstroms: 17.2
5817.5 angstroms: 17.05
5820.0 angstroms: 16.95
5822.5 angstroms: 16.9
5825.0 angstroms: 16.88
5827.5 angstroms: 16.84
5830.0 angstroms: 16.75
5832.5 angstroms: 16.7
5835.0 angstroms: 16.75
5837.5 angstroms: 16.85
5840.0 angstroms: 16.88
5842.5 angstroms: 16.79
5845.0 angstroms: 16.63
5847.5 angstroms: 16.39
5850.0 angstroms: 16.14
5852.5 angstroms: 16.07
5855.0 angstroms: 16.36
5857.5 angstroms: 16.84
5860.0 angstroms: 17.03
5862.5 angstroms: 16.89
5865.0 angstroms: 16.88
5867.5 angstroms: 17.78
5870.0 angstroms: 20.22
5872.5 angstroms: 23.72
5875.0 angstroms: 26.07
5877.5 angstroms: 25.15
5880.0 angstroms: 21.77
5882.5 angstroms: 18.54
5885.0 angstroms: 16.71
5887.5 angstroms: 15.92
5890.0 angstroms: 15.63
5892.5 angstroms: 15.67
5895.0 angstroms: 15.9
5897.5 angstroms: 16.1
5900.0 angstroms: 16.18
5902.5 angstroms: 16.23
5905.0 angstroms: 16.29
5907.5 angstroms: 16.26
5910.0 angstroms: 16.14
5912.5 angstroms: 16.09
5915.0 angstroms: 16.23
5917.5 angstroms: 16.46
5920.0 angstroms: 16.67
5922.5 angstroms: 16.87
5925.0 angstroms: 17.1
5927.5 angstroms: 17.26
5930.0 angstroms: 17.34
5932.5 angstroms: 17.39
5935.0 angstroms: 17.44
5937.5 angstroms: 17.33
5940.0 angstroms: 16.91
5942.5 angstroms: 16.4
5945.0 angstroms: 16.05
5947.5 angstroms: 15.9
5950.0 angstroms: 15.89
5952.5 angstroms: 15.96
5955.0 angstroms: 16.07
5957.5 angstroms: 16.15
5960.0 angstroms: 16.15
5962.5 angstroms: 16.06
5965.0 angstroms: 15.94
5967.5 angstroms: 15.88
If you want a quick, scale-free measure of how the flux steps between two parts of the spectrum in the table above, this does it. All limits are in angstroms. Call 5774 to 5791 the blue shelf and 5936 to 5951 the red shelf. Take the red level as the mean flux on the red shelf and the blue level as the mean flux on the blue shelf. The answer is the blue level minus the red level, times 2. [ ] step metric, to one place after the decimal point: 2.6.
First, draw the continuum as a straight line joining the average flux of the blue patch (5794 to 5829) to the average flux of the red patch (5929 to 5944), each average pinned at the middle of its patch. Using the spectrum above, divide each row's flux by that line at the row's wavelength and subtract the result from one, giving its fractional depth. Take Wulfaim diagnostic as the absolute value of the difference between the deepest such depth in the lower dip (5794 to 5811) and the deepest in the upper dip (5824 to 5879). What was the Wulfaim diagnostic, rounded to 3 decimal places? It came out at 0.067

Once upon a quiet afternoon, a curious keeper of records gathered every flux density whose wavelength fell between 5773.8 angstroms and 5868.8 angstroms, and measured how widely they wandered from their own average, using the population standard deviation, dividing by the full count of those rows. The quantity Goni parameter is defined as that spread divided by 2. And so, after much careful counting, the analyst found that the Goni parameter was 0.29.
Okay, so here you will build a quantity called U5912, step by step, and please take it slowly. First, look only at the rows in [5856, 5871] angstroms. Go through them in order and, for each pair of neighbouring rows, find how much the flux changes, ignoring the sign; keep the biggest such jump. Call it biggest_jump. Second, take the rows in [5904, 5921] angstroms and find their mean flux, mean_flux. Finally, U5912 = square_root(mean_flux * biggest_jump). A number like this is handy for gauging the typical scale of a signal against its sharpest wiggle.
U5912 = 6.31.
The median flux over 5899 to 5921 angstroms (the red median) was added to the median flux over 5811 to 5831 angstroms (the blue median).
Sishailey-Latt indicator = 33.2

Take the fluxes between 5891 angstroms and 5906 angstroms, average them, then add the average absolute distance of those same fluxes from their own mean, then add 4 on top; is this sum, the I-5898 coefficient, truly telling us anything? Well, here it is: 20.2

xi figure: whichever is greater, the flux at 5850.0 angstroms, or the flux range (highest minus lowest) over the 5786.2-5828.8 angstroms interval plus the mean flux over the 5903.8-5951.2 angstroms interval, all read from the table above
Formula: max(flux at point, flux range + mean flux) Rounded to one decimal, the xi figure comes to 18.2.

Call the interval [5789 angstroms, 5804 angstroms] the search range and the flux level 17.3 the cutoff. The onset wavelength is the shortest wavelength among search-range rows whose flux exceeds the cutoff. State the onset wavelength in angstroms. 5790.0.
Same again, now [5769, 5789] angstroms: 5770.0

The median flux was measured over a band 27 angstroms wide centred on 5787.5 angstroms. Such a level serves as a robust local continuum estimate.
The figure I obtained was 17.8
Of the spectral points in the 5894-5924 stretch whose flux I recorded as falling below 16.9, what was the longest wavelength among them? 5922.5 angstroms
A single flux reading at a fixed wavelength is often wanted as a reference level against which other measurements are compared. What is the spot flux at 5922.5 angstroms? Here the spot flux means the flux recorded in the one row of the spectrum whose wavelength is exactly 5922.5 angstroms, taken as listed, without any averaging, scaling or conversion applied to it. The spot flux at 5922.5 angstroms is 16.87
